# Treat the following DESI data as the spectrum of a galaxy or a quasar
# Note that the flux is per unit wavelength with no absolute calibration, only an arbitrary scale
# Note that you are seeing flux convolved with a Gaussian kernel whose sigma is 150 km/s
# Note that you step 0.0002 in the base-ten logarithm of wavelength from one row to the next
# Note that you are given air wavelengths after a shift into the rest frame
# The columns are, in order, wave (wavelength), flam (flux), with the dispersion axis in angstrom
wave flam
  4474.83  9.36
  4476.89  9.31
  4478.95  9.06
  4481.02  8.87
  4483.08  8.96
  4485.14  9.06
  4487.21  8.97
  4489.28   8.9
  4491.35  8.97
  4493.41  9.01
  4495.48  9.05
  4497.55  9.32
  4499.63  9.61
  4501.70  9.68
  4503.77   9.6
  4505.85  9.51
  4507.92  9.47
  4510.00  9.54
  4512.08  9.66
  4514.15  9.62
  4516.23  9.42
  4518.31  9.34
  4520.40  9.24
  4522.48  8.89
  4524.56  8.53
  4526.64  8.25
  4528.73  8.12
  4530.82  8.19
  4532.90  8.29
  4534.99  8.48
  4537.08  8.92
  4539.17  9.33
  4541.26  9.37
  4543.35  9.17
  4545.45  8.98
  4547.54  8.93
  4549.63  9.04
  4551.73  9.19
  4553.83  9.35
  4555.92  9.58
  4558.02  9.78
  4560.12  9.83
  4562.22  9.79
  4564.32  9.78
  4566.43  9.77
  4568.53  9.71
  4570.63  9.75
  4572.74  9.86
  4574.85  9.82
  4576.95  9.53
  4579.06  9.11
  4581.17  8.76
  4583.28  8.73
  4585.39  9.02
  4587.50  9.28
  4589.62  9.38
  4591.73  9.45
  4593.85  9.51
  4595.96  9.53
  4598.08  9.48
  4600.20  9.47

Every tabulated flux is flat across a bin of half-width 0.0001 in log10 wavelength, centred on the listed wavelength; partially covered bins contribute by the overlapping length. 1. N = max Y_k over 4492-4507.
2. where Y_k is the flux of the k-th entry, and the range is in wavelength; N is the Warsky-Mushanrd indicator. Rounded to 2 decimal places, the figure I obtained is 9.68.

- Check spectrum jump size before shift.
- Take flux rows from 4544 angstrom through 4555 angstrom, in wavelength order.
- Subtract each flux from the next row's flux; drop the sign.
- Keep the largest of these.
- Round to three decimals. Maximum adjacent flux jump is 0.160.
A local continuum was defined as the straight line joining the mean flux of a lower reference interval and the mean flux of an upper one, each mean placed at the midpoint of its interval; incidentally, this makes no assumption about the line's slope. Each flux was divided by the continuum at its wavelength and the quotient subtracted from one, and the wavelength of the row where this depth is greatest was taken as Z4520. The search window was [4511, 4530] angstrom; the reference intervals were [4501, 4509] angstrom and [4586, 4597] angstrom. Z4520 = 4528.73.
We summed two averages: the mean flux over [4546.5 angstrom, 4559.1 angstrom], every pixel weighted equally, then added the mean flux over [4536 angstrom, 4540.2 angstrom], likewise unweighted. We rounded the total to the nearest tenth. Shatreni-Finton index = 18.4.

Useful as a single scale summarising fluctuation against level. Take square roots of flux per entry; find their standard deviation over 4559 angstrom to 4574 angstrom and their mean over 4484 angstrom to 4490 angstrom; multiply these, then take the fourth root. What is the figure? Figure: 0.39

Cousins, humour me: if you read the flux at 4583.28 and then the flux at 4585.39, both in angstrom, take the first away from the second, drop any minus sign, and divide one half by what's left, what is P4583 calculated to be 1.7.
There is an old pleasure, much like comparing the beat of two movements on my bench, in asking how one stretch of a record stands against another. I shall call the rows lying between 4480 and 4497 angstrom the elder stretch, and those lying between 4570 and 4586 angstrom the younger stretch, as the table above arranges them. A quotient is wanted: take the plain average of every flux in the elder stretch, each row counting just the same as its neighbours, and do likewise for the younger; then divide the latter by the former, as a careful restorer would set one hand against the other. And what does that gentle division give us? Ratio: 1.04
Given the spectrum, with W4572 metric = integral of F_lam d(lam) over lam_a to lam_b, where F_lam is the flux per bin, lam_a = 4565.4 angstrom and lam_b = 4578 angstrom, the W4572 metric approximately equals 123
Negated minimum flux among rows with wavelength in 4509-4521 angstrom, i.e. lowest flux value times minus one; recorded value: -9.2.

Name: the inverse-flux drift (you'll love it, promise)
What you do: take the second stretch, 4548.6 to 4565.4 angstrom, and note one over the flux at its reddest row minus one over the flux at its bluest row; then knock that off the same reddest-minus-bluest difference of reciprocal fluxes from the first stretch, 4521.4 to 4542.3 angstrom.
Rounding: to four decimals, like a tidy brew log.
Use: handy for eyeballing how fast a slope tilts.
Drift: 0.0026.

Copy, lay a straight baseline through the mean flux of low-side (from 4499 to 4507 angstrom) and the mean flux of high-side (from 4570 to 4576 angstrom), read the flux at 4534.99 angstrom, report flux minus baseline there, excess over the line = -1.2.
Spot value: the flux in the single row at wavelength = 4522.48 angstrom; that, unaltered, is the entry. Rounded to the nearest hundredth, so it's 8.89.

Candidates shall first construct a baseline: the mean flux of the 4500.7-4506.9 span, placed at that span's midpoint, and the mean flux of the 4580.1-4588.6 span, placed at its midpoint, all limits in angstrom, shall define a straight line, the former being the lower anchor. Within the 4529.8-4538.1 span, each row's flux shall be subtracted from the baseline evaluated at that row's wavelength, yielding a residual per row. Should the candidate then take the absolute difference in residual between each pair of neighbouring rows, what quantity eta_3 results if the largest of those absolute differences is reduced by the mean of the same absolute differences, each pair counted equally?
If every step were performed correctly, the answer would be 0.197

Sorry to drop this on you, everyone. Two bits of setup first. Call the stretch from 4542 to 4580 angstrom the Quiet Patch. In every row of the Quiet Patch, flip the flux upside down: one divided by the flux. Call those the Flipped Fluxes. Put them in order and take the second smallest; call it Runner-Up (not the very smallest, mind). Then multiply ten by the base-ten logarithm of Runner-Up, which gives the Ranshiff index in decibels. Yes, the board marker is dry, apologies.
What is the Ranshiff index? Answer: -9.93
